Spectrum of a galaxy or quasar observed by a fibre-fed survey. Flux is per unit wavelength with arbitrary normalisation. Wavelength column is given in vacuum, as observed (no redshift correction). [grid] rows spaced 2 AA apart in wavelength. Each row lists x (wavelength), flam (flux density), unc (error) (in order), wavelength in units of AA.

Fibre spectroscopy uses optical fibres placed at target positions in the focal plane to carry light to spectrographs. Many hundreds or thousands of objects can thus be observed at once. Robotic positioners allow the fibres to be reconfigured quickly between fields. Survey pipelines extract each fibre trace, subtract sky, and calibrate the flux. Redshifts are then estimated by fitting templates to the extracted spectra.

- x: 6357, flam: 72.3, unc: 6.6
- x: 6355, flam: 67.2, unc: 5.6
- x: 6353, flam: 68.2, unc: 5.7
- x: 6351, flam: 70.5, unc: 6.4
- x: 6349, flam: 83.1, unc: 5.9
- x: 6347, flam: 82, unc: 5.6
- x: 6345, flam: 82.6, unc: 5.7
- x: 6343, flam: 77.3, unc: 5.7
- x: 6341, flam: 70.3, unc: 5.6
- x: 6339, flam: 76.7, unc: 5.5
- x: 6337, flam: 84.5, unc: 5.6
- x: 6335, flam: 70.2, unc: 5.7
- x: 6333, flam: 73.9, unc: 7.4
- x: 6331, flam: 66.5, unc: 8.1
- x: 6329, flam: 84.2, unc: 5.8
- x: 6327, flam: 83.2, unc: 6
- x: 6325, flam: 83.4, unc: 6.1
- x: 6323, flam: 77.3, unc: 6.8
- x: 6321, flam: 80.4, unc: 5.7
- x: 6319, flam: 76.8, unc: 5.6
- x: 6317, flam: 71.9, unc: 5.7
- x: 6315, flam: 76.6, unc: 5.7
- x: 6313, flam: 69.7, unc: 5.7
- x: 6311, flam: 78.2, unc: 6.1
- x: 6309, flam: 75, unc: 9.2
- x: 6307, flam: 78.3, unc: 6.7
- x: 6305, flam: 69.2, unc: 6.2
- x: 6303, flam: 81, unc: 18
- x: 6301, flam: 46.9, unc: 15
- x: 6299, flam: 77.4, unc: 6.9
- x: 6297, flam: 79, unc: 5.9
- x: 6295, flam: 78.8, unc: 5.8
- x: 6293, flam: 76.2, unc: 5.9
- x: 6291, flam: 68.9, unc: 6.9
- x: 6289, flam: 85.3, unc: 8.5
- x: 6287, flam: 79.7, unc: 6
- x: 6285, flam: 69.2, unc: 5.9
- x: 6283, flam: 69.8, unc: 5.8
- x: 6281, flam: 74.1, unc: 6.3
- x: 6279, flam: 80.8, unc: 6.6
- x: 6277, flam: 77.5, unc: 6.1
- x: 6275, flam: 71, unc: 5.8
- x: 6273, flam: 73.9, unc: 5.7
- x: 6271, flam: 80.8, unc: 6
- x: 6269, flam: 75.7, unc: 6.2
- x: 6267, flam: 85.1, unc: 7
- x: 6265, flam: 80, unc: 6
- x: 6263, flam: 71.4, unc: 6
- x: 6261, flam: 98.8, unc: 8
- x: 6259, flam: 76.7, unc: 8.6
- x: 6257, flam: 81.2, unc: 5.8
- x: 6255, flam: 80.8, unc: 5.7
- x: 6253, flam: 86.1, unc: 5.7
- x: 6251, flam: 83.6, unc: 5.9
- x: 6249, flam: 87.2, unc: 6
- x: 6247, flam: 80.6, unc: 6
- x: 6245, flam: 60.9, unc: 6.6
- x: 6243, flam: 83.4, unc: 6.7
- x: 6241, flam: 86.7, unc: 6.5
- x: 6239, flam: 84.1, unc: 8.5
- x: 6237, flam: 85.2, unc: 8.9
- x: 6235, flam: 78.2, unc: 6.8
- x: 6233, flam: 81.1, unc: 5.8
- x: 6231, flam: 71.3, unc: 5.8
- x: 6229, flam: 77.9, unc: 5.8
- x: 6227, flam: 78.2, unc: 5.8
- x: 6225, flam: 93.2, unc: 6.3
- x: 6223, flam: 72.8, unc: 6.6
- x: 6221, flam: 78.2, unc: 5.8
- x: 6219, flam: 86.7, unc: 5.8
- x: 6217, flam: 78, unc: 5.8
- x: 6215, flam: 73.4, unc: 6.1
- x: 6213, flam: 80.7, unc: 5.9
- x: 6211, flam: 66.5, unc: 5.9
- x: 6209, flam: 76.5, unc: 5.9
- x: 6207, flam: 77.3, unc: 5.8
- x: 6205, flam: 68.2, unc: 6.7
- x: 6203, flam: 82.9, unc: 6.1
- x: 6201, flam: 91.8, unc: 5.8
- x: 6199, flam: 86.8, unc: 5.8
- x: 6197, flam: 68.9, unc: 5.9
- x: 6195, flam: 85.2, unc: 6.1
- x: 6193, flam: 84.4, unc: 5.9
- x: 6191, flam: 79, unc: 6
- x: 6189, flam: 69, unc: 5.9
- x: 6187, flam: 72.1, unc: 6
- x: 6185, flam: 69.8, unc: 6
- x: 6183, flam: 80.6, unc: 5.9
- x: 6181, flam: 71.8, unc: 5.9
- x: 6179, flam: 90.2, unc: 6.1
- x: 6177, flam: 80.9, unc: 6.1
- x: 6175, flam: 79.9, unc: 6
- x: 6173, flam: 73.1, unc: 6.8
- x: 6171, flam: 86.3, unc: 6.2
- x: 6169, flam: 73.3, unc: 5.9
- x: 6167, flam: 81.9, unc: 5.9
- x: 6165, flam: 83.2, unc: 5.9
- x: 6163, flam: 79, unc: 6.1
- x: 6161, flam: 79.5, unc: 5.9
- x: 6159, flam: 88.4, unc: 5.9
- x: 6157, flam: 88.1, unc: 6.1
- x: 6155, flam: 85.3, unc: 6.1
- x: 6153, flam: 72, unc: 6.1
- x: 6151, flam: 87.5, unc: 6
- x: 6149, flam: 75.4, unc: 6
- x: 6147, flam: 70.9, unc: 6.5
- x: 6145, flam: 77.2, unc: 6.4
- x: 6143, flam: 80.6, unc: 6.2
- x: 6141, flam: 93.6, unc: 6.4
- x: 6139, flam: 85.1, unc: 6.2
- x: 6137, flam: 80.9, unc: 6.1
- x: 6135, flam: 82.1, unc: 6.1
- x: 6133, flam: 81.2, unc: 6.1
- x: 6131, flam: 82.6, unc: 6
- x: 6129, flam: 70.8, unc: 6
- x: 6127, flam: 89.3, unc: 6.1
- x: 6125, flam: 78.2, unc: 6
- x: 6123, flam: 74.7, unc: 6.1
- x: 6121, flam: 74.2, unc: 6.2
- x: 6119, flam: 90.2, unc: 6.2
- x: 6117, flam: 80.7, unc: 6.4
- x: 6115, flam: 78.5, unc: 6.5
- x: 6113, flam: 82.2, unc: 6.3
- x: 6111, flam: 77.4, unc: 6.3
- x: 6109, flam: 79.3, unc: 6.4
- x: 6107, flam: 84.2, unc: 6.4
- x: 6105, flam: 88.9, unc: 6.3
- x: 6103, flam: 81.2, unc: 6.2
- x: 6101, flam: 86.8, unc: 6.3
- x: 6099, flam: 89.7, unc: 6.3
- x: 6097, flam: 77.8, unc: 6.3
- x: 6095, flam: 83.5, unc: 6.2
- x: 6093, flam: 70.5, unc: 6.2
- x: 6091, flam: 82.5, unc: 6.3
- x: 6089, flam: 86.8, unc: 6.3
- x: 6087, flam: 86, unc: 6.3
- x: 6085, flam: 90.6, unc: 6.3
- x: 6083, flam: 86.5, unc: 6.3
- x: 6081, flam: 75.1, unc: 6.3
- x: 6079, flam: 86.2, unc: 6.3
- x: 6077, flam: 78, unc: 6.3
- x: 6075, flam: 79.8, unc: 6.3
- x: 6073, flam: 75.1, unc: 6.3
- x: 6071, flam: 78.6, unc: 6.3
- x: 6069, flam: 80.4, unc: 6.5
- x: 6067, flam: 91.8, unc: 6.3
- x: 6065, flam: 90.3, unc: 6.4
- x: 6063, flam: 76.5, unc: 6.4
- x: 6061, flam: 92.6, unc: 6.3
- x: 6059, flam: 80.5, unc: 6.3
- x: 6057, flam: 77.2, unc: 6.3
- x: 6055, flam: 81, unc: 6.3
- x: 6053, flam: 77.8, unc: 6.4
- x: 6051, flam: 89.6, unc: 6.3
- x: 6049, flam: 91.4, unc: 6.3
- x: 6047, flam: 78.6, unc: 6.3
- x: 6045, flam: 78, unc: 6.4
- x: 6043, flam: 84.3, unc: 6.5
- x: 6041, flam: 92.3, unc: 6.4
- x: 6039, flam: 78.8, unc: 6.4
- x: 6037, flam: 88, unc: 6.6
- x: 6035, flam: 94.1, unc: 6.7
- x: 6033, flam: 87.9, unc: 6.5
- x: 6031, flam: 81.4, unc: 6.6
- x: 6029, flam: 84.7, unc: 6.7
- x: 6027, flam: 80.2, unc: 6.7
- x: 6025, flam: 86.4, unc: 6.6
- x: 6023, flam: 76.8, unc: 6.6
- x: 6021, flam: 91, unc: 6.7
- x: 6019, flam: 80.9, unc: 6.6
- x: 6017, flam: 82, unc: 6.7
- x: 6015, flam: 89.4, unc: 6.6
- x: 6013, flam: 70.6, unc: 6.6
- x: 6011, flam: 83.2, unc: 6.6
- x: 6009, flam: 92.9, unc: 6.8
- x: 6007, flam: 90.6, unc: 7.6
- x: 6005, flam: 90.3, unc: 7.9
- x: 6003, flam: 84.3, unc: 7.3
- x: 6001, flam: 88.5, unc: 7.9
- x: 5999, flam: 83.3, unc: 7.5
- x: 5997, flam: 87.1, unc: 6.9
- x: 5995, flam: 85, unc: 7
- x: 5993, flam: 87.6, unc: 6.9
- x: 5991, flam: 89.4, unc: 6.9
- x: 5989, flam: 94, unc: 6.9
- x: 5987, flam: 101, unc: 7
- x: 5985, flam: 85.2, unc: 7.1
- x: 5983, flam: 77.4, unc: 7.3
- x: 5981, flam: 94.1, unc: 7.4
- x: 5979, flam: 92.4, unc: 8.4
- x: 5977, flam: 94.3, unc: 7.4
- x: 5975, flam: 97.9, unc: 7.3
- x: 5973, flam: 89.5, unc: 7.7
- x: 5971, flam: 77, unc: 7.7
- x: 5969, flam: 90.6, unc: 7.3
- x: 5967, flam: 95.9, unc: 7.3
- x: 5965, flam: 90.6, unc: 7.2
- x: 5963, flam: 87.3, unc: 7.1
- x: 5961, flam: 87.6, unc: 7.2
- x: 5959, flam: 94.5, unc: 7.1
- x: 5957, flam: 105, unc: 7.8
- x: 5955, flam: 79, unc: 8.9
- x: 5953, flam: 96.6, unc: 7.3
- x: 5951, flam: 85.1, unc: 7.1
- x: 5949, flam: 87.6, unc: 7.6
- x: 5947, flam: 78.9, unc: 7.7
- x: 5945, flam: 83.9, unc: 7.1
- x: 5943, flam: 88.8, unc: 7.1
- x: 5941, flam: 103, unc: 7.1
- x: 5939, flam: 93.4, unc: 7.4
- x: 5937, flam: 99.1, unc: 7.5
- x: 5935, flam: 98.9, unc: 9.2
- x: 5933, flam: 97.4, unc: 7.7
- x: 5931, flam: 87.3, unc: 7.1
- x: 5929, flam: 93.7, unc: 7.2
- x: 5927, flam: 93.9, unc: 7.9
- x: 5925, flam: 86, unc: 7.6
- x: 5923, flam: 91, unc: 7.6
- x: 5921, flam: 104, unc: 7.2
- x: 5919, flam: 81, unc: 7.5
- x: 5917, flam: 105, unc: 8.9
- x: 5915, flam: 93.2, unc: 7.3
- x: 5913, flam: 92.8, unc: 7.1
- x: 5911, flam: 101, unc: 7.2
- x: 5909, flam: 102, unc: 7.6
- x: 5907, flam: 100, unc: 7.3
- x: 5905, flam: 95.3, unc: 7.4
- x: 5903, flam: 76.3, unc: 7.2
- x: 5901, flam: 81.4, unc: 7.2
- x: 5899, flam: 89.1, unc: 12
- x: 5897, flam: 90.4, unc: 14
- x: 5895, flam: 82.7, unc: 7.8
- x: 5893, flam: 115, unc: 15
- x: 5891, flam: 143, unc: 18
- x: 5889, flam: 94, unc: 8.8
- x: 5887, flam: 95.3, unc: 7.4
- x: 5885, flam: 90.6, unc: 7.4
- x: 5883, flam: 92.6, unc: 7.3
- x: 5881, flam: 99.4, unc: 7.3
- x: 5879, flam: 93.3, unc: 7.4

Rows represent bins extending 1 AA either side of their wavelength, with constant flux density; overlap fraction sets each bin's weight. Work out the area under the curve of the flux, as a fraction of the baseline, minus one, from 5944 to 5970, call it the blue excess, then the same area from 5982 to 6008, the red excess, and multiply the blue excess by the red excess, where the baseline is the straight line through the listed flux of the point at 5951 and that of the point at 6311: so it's 1.6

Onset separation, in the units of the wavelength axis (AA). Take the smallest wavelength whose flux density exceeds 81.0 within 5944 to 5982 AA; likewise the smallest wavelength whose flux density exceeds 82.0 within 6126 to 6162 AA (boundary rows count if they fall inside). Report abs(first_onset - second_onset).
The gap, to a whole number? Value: 182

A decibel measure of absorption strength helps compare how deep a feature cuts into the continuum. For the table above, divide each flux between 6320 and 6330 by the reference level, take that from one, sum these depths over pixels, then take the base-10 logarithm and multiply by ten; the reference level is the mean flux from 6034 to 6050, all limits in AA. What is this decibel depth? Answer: -6.3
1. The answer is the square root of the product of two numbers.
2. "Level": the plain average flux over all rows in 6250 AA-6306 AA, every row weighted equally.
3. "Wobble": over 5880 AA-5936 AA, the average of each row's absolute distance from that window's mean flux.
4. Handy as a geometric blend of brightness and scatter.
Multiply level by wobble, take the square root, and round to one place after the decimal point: 24.8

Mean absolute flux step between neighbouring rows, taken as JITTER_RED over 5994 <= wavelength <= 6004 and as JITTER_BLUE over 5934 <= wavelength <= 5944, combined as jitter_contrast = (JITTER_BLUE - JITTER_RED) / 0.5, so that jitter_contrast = 7.2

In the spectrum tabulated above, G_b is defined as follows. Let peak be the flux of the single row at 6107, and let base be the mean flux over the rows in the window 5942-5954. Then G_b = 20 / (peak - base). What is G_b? -7.6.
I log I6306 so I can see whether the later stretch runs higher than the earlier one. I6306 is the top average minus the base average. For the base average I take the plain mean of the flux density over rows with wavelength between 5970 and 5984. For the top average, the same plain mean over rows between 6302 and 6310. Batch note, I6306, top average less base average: -13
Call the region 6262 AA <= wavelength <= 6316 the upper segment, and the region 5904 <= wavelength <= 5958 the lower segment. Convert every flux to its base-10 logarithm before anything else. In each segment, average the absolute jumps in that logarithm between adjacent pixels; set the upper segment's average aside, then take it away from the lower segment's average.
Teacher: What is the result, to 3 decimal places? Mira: -0.009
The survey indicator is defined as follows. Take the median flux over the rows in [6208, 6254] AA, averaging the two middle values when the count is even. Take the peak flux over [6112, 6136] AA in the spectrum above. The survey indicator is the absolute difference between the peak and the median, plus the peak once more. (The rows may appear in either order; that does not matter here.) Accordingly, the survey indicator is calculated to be 100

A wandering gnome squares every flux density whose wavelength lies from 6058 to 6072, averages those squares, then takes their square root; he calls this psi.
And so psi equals 84.6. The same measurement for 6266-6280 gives 78.0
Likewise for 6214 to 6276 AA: 80.4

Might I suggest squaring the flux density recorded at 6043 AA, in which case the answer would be 7106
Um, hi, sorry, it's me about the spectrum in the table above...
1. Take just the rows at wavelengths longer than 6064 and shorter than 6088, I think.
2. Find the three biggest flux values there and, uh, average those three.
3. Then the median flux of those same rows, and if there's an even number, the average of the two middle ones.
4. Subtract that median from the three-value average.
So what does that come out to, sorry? 7.7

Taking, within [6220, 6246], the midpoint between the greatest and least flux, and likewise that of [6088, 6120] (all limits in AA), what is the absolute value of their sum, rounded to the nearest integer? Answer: 157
